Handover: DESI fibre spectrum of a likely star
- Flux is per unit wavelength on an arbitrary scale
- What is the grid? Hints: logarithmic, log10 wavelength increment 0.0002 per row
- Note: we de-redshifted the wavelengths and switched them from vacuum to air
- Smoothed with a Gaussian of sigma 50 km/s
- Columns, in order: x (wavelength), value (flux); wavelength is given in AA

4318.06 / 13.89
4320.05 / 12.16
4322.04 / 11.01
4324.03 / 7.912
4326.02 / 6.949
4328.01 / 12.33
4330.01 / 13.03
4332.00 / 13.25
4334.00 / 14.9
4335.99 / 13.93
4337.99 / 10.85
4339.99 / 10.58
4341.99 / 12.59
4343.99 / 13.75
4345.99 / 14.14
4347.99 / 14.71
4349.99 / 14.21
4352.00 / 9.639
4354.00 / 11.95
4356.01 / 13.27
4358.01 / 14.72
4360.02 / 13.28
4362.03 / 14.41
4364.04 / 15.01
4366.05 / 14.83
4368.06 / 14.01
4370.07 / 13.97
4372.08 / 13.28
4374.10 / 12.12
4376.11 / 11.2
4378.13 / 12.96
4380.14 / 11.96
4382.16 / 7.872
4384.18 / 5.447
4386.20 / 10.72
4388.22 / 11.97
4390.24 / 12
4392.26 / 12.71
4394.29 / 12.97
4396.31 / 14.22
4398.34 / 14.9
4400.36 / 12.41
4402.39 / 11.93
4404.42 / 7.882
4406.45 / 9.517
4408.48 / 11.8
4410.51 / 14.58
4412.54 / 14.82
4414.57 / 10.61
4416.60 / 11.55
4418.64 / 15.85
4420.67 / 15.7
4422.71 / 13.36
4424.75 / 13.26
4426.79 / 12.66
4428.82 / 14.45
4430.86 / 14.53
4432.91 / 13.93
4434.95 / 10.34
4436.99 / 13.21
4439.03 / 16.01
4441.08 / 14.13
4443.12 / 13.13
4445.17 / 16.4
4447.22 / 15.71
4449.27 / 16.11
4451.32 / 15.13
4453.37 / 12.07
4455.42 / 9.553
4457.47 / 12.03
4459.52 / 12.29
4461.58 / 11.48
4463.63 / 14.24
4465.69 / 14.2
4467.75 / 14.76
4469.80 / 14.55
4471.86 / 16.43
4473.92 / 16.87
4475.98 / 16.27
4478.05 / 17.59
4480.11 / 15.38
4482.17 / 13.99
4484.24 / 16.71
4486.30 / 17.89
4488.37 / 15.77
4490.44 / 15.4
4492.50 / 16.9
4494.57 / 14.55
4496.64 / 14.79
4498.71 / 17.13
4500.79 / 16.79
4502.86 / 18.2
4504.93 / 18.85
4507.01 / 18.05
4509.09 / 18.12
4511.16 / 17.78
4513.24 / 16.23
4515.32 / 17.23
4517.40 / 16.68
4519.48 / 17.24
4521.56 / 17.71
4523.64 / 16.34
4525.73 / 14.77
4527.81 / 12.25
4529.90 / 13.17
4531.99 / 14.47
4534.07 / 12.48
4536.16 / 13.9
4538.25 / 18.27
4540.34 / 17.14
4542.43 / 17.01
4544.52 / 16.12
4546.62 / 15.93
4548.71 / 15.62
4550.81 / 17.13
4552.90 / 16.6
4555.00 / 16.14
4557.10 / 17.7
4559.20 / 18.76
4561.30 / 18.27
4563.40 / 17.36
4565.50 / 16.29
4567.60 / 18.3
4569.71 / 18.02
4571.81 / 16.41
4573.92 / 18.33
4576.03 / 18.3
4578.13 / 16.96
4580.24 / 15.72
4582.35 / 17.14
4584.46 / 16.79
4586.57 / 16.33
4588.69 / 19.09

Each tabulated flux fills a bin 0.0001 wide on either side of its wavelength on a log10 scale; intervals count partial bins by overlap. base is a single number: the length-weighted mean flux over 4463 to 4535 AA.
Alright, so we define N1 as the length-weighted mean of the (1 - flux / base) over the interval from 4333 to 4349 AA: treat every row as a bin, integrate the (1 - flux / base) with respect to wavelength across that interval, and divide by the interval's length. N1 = 0.18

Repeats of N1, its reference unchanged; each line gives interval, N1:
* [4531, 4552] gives 0.01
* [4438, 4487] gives 0.08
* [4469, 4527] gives -0.04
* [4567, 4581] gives -0.09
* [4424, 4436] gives 0.18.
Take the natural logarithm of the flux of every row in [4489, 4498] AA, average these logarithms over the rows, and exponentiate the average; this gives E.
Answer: 15.4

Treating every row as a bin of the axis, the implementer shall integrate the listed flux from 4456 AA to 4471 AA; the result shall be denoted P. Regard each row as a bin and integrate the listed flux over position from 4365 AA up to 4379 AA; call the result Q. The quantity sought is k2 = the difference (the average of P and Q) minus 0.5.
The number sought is 192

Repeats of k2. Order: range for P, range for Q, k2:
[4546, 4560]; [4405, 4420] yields 212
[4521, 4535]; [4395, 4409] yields 183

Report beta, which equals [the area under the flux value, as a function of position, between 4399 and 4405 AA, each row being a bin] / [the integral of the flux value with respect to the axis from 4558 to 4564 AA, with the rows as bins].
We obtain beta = 0.62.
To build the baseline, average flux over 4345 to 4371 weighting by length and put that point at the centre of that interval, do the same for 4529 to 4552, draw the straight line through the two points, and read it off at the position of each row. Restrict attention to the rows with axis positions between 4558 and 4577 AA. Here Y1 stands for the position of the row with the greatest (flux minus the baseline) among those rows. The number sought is 4559.20 AA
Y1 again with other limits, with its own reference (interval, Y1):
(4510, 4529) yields 4511.16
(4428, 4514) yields 4504.93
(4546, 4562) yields 4559.20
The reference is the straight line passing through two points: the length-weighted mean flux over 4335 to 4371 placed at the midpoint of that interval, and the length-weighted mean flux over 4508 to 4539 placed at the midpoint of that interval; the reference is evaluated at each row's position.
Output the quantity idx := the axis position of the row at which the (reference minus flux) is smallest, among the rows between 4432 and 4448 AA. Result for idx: 4445.17 AA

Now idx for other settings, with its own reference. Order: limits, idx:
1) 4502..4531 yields 4504.93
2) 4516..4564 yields 4559.20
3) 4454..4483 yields 4478.05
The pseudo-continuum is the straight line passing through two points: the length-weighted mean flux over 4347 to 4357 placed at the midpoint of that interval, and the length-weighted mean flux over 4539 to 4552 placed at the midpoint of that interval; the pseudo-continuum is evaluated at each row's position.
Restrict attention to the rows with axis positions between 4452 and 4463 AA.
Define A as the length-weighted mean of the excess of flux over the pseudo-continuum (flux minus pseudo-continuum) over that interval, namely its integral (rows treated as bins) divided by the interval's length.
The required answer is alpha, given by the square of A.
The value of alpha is 9.7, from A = -3.1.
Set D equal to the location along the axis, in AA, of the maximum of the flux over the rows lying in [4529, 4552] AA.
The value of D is 4538.25 AA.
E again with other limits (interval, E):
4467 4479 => 16.0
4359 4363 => 13.8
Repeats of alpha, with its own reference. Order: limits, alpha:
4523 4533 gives 4.3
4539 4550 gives 0.0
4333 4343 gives 0.0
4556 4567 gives 0.7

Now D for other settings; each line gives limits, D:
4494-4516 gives 4504.93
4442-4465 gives 4445.17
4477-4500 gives 4486.30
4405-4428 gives 4418.64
